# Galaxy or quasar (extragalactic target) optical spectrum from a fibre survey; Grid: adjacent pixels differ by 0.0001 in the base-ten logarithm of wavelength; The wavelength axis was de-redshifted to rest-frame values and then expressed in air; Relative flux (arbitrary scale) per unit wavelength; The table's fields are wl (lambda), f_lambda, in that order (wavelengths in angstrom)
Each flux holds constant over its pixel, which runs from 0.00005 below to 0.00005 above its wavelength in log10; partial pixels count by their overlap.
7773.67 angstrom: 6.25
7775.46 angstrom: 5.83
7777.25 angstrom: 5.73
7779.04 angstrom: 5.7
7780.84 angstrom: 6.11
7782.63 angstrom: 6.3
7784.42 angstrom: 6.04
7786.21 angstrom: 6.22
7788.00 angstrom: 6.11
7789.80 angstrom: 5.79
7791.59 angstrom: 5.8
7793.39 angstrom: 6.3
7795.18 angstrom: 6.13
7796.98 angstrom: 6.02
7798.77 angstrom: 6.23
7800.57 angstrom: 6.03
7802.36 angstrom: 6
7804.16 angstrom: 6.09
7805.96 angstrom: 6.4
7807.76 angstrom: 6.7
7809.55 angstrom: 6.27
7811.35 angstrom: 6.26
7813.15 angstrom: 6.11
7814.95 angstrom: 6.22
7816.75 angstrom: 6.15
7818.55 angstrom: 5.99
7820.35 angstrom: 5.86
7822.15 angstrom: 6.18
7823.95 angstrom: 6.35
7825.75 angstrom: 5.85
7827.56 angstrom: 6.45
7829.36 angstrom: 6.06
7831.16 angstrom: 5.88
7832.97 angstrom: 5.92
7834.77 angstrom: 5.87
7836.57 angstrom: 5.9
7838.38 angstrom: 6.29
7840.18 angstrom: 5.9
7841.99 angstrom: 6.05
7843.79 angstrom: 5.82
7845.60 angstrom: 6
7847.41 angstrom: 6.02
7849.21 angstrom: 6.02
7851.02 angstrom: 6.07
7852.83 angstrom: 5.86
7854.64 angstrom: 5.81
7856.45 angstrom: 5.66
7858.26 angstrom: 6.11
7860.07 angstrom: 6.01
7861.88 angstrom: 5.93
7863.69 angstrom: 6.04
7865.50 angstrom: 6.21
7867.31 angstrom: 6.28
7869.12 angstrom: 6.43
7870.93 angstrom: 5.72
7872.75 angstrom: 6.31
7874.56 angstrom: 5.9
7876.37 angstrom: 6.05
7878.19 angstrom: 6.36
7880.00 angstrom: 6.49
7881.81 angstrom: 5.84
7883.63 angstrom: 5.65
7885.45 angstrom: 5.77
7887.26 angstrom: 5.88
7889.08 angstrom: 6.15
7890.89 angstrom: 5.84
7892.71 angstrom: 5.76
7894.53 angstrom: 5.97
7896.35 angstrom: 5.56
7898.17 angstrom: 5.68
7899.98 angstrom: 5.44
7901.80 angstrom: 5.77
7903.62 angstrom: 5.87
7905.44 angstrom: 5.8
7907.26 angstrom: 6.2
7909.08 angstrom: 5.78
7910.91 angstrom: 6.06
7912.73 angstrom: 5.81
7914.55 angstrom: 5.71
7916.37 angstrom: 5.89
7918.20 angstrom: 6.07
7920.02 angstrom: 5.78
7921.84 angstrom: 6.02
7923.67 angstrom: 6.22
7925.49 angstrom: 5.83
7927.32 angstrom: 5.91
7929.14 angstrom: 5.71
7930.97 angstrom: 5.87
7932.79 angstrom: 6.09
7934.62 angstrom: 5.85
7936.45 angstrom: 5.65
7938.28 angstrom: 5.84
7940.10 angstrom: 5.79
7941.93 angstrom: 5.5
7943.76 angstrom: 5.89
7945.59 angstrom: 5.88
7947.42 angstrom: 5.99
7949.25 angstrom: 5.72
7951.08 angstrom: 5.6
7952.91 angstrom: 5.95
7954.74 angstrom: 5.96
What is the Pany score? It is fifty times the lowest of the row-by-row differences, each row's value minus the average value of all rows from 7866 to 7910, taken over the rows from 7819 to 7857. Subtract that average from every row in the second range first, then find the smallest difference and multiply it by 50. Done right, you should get -14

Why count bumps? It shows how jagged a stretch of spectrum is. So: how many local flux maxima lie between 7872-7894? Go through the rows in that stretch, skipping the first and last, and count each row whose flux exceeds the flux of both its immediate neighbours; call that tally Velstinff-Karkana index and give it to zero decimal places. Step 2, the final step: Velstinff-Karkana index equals 2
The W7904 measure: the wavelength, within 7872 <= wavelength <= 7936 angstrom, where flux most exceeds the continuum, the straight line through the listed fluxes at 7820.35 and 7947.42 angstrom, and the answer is 7880.00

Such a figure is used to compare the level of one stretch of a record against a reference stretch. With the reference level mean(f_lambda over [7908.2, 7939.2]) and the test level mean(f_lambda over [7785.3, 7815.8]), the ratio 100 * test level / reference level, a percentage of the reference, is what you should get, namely 105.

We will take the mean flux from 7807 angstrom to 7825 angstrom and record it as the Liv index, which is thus 6.21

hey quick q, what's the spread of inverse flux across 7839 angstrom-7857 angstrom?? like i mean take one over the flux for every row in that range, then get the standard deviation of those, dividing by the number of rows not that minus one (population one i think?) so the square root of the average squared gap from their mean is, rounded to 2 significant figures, 0.0037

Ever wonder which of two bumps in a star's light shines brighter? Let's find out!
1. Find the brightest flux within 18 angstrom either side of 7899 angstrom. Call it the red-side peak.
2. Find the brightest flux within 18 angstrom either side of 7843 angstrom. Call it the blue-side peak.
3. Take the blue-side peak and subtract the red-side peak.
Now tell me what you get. 0.25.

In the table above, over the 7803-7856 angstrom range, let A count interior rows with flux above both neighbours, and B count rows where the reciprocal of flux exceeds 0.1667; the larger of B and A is 11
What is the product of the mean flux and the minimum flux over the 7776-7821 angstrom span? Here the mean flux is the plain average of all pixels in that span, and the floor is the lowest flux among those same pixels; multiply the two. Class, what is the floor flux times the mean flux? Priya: 34.8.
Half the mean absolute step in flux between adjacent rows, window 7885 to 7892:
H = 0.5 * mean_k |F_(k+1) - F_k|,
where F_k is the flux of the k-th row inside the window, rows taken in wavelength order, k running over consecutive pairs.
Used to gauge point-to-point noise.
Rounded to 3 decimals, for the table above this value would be 0.115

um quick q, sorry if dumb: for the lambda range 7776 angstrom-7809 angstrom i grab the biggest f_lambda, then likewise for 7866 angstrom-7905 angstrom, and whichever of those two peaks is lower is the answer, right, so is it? 6.49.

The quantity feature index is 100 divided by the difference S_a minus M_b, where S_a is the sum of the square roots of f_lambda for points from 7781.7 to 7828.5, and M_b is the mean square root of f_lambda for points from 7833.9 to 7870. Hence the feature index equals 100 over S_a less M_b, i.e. 1.6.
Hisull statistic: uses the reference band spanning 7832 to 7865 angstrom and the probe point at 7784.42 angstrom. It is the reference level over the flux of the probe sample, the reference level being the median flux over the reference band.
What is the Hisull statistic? 0.99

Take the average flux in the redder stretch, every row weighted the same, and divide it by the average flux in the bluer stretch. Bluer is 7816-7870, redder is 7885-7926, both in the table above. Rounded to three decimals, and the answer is 0.972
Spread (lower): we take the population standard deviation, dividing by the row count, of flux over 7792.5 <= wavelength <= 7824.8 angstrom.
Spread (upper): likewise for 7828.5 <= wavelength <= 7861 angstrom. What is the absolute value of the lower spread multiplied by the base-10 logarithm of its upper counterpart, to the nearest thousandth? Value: 0.160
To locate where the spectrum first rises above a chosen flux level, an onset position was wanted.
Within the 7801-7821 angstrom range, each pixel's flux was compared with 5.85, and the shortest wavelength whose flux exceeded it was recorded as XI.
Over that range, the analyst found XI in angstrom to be 7802.36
